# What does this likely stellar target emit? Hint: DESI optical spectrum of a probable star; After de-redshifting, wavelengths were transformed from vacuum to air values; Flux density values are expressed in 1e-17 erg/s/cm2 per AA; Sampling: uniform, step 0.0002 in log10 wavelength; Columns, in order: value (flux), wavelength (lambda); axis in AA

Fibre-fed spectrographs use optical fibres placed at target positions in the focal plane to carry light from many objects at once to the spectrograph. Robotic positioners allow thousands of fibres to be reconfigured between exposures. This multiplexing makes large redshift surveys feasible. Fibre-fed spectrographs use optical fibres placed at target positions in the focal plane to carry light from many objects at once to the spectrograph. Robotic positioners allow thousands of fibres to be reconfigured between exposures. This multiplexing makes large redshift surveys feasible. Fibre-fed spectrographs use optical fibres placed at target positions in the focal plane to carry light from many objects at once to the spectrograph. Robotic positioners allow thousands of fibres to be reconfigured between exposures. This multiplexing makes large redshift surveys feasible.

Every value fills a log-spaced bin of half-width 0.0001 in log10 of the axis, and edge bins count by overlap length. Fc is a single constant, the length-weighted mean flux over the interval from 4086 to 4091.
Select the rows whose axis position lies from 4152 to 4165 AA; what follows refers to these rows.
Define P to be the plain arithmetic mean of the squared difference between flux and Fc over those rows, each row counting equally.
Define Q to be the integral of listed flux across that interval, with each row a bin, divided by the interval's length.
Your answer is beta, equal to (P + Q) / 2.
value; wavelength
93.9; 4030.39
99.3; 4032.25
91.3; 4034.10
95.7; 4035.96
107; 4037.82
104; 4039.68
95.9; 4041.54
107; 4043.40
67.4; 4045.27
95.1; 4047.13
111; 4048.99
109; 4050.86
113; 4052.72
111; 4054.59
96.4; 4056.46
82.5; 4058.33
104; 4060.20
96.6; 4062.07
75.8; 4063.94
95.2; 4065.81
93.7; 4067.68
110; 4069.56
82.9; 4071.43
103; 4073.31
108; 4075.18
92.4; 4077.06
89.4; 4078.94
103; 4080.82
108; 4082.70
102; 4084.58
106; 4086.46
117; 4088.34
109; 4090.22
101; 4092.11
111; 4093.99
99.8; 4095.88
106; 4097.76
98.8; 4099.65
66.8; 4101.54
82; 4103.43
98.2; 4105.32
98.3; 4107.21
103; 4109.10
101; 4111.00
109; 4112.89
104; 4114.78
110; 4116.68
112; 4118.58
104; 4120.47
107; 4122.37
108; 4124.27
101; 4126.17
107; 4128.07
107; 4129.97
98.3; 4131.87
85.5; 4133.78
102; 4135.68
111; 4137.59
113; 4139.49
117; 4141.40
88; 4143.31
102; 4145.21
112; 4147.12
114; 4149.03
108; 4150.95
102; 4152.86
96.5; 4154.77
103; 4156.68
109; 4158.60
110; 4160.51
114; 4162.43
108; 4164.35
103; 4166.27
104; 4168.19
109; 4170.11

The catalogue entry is 82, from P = 57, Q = 106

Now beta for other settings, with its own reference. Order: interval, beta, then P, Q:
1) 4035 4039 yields 116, 131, 101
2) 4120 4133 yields 80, 56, 104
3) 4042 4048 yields 413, 736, 90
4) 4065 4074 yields 193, 289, 97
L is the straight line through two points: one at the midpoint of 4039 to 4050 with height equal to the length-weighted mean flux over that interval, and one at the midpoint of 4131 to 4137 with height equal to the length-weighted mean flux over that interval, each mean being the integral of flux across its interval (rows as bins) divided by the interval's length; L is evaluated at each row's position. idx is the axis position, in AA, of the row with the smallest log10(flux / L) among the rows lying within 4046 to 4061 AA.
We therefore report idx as 4058.33 AA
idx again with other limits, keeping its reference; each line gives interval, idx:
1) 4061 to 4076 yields 4063.94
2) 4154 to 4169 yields 4154.77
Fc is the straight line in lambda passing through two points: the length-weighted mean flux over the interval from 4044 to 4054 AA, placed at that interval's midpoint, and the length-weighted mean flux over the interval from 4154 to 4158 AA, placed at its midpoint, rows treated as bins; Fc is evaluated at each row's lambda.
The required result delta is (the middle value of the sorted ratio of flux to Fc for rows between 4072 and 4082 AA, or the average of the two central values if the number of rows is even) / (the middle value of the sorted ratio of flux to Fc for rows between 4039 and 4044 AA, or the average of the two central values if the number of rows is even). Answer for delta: 0.99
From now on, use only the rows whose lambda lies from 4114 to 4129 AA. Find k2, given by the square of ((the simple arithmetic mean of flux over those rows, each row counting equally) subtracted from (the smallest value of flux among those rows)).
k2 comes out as 32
